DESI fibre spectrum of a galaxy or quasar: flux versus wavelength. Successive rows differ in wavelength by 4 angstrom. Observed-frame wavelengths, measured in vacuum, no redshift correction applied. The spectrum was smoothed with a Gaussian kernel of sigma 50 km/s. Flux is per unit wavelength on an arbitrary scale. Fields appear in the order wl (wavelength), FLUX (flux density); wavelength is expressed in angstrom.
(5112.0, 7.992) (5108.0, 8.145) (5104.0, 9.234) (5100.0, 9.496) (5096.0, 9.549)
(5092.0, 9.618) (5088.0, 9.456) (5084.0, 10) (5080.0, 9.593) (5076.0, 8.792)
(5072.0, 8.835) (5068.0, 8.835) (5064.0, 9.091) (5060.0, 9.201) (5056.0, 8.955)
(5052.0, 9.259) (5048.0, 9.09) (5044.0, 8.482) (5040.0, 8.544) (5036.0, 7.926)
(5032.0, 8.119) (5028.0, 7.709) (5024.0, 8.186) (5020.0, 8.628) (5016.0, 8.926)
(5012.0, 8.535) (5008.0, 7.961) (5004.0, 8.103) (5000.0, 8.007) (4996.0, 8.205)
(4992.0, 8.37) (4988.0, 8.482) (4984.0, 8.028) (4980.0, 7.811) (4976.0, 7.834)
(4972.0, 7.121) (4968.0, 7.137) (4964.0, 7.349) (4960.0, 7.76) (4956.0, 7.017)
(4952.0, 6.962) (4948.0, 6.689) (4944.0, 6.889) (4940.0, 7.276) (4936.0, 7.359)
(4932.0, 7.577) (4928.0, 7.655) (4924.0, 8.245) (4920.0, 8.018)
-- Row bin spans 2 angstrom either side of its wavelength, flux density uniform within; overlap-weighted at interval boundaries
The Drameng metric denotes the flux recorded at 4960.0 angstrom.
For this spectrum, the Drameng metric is 7.76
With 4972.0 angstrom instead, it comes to 7.121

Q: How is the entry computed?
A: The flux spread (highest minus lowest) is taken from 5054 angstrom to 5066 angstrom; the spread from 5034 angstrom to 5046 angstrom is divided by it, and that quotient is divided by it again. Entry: 10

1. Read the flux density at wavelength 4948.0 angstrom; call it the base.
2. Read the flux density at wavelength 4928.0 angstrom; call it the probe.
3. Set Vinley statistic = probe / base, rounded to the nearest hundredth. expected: 1.14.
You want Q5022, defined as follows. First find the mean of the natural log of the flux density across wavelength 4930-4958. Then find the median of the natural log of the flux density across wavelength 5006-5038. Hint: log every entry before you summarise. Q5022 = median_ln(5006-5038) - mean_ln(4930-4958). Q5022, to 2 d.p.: 0.14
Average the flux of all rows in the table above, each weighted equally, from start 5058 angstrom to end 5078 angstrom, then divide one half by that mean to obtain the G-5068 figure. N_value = 0.0559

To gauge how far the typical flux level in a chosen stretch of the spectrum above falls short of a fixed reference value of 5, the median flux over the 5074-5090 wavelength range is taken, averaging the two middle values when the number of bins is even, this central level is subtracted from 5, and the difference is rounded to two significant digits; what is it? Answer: -4.5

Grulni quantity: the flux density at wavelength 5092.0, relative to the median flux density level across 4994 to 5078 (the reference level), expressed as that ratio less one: 0.13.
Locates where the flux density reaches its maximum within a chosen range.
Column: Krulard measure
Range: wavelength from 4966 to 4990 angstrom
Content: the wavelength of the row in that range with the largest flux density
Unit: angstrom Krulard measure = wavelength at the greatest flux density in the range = 4988.0 angstrom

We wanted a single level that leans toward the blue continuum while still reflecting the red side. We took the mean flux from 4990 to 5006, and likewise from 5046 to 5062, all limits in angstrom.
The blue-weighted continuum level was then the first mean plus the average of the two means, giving 16.8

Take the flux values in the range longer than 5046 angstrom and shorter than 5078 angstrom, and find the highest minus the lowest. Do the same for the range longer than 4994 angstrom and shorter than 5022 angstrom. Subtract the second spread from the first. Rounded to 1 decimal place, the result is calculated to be -0.5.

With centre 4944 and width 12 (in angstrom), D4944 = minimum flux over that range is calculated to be 6.689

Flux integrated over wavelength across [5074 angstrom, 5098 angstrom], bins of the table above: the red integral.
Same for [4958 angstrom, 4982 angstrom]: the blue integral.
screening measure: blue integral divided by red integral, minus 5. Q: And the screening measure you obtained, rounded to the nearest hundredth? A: -4.21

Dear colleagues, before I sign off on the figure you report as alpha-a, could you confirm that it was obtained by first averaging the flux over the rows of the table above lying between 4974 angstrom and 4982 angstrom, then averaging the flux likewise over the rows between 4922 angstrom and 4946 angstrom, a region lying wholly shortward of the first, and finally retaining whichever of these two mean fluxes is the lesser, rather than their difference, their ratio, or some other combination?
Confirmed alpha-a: 7.5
